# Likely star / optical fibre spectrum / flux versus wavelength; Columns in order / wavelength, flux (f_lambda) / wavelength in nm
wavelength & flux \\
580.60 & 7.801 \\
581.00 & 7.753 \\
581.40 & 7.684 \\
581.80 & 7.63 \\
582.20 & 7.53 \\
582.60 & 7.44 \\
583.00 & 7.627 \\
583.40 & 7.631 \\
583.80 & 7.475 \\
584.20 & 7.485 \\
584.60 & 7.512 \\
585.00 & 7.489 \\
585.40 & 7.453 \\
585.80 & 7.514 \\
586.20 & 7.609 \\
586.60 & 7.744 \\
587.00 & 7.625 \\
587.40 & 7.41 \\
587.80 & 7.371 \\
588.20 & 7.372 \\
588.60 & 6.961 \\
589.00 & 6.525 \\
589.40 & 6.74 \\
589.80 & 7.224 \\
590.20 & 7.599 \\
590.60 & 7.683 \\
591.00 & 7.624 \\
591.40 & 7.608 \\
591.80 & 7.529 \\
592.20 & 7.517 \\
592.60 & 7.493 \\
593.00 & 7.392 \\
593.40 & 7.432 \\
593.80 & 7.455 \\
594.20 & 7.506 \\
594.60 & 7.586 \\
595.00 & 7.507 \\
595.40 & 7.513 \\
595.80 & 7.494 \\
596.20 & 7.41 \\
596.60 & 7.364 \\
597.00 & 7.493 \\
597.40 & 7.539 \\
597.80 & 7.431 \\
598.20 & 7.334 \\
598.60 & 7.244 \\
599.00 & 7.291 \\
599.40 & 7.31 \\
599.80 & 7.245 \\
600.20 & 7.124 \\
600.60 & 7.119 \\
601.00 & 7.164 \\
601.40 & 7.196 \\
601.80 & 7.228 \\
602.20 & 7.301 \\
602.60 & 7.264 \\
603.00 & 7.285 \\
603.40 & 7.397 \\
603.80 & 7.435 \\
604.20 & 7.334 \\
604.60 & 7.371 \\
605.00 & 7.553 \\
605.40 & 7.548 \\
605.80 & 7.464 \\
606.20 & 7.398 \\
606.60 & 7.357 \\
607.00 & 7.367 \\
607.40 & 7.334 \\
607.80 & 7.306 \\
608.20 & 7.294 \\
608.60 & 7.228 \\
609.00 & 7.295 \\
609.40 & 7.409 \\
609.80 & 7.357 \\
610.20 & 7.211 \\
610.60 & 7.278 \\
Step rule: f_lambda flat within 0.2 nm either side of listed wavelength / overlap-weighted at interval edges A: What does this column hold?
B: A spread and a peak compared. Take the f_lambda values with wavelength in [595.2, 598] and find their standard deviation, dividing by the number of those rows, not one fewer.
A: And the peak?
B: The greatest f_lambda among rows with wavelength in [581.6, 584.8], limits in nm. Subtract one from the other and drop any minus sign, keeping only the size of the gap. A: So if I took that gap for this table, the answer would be 7.57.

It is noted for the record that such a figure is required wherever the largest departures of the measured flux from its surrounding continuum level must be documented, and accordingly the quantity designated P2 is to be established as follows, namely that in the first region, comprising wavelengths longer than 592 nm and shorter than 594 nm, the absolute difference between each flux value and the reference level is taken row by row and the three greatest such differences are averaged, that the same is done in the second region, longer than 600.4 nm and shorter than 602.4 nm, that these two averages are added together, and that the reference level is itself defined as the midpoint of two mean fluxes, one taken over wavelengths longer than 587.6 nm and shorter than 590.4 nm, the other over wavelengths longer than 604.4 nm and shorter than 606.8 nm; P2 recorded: 0.329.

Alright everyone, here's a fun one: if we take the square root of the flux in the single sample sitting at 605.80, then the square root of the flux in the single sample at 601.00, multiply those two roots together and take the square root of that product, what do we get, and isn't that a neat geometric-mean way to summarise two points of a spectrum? 2.70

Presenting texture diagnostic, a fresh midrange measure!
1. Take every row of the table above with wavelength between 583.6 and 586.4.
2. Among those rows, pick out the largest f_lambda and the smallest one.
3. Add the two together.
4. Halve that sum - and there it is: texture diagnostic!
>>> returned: 7.53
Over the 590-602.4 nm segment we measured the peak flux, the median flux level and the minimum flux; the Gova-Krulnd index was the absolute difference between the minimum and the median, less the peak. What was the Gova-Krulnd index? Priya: -7.37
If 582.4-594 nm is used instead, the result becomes -6.78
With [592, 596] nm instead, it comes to -7.48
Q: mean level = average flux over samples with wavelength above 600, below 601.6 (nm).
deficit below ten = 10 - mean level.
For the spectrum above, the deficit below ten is 2.85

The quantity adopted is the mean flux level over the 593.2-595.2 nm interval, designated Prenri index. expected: 7.50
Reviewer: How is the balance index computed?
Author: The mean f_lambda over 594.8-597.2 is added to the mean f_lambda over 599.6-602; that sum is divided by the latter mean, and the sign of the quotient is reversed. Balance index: -2.04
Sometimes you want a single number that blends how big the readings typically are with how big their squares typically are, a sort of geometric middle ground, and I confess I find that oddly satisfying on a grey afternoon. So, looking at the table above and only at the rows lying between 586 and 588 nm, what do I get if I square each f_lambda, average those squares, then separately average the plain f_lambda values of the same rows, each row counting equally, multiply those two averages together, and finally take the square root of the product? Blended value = 20.8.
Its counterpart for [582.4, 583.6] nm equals 20.8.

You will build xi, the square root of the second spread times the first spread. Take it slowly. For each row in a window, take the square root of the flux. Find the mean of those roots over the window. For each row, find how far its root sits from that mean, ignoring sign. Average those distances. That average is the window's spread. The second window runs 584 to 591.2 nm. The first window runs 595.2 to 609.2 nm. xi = 0.0275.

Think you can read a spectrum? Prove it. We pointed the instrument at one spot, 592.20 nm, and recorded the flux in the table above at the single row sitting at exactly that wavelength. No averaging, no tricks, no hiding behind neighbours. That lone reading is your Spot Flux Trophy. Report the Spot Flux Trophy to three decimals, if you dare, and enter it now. 7.517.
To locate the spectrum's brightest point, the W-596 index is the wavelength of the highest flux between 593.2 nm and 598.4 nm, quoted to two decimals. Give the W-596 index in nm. 594.60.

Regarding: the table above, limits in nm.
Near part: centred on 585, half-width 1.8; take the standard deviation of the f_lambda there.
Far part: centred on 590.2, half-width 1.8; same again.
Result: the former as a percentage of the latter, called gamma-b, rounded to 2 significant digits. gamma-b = 22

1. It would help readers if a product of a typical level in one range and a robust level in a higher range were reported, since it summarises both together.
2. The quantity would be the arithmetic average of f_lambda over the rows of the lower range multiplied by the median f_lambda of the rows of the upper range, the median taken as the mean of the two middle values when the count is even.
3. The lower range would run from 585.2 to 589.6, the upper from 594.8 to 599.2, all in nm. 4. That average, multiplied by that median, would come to 54.3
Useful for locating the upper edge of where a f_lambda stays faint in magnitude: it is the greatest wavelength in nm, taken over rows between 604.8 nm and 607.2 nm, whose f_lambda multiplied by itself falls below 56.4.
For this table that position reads 607.00 nm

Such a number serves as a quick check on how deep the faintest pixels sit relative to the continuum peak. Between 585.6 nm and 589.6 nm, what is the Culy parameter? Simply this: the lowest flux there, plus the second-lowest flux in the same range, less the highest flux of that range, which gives 5.5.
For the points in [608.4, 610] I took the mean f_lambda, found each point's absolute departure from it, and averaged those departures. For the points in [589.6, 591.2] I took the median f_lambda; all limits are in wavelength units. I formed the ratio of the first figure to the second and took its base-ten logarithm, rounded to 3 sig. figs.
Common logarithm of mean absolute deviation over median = -2.10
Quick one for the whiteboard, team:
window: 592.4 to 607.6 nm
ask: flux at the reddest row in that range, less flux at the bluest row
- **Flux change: -0.16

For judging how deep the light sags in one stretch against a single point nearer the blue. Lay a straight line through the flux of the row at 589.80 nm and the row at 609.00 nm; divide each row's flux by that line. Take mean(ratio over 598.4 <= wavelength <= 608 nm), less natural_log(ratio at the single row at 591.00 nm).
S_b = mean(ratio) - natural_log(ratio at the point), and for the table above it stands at 0.953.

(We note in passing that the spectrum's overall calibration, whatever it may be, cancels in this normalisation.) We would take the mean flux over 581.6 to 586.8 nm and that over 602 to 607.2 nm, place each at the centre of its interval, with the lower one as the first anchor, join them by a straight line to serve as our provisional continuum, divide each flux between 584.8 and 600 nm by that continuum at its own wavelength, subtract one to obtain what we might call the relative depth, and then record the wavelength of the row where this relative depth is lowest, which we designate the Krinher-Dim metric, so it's 589.00 nm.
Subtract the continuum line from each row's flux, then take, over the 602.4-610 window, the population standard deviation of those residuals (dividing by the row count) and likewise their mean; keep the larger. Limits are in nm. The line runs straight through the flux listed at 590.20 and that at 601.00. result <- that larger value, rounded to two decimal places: 0.41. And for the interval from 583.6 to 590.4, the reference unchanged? 0.28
